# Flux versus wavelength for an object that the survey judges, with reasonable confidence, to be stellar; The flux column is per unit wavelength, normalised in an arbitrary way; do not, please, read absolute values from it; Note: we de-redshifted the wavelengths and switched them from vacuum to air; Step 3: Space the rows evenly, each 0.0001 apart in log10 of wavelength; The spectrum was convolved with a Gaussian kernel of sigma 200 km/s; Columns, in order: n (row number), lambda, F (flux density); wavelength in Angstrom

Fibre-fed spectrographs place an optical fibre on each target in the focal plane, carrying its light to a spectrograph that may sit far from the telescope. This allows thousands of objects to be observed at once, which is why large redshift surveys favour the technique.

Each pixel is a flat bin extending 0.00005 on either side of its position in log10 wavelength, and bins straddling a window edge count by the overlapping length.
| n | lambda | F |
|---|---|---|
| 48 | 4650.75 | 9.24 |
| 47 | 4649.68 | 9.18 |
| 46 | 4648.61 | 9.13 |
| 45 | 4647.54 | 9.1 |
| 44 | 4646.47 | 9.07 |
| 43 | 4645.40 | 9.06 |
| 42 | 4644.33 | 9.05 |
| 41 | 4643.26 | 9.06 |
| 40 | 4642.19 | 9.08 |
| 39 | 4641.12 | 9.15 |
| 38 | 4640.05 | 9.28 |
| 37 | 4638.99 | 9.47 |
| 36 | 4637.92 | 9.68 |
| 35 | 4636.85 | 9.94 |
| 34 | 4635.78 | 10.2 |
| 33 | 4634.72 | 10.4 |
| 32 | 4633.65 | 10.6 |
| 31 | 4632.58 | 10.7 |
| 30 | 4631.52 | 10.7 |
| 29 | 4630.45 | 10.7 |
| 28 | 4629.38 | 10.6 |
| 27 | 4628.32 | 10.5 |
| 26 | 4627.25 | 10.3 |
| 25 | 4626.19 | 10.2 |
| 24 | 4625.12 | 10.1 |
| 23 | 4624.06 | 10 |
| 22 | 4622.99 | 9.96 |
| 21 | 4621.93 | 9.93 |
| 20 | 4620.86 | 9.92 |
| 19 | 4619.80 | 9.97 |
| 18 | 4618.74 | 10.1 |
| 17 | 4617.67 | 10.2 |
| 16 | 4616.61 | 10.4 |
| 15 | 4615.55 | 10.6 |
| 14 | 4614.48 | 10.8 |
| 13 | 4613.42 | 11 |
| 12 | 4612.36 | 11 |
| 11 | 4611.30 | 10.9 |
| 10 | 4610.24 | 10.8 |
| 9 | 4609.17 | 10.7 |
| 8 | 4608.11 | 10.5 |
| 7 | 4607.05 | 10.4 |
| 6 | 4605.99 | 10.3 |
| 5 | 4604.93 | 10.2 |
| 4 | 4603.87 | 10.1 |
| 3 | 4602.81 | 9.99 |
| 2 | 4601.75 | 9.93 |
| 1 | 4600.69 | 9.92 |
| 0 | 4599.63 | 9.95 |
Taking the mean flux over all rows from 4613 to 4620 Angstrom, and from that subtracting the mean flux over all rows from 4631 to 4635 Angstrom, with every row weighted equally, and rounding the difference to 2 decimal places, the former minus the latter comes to -0.16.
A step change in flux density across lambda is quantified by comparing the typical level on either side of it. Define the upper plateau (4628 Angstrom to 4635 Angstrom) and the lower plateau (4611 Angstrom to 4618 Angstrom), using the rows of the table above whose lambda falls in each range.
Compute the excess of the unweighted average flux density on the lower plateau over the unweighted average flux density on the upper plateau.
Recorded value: 0.1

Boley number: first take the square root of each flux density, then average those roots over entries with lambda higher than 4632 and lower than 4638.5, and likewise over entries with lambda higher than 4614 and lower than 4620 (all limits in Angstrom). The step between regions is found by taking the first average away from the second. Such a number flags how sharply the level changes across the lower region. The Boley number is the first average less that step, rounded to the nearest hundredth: 3.19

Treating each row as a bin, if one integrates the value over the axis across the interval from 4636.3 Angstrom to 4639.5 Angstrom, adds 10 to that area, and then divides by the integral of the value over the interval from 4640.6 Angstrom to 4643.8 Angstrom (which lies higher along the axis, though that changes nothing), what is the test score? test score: 1.41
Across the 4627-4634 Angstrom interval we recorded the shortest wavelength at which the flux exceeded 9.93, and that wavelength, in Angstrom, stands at 4627.25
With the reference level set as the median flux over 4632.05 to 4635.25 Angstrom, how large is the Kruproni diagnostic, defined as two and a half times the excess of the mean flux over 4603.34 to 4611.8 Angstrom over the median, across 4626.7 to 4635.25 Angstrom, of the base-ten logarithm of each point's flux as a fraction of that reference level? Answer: 26.2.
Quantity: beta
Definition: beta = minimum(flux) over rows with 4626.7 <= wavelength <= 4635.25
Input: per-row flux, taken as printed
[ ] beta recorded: 10.3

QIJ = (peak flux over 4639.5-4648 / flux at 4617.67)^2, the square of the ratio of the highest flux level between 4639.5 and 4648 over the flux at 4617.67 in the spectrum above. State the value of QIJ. 0.83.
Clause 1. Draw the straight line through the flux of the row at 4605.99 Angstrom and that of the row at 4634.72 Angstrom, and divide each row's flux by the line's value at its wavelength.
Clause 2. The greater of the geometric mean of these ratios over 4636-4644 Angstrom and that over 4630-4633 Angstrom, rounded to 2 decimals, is 1.03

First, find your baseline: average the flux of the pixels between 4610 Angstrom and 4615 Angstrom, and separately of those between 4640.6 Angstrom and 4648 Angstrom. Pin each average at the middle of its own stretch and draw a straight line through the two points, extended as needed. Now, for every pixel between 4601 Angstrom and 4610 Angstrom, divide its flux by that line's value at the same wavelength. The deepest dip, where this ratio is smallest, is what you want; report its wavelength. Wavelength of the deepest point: 4601.75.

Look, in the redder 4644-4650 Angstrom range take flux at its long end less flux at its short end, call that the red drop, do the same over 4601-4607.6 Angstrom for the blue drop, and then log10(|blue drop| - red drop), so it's -0.47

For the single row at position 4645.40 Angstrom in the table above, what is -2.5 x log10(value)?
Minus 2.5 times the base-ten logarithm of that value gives -2.39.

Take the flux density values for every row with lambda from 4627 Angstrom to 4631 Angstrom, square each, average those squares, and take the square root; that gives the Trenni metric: 10.5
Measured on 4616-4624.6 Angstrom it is 10.1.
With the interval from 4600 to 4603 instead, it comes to 9.9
